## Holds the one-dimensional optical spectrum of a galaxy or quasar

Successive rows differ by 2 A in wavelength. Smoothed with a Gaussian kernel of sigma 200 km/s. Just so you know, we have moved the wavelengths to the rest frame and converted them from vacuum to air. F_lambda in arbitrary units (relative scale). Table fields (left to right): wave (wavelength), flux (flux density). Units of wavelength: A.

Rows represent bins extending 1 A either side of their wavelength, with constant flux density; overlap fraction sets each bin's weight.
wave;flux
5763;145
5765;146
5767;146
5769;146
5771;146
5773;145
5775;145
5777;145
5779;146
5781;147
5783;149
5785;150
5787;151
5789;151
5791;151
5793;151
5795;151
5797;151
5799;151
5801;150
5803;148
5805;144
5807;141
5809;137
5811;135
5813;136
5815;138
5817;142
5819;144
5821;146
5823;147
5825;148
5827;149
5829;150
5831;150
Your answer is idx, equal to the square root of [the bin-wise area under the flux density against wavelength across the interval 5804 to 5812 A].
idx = 33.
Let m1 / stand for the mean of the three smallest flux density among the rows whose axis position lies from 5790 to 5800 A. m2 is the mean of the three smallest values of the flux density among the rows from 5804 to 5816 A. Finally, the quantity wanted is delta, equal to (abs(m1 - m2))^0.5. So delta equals 3.87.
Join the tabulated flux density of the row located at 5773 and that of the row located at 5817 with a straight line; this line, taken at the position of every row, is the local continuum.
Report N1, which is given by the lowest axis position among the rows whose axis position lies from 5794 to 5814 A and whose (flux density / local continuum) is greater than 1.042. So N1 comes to 5795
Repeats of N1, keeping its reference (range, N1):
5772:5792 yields 5787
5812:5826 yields 5825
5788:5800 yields 5789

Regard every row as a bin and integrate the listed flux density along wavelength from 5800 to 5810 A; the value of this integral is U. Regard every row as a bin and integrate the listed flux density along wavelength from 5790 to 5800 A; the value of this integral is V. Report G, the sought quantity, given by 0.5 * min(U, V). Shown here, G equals 720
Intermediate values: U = 1440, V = 1510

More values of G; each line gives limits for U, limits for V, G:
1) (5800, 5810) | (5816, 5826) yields 720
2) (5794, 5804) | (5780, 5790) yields 748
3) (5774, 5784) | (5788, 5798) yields 732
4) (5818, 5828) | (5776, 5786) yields 734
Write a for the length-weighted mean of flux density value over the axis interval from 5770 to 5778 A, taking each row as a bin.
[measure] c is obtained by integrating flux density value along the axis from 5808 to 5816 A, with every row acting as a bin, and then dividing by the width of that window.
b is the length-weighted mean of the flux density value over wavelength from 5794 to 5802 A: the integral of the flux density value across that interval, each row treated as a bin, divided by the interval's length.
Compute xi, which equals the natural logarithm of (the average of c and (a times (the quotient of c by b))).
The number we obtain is 4.90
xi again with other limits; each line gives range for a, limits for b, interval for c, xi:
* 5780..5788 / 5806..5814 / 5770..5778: 5.02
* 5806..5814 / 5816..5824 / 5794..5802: 4.99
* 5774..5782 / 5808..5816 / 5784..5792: 5.05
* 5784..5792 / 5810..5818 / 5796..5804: 5.06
